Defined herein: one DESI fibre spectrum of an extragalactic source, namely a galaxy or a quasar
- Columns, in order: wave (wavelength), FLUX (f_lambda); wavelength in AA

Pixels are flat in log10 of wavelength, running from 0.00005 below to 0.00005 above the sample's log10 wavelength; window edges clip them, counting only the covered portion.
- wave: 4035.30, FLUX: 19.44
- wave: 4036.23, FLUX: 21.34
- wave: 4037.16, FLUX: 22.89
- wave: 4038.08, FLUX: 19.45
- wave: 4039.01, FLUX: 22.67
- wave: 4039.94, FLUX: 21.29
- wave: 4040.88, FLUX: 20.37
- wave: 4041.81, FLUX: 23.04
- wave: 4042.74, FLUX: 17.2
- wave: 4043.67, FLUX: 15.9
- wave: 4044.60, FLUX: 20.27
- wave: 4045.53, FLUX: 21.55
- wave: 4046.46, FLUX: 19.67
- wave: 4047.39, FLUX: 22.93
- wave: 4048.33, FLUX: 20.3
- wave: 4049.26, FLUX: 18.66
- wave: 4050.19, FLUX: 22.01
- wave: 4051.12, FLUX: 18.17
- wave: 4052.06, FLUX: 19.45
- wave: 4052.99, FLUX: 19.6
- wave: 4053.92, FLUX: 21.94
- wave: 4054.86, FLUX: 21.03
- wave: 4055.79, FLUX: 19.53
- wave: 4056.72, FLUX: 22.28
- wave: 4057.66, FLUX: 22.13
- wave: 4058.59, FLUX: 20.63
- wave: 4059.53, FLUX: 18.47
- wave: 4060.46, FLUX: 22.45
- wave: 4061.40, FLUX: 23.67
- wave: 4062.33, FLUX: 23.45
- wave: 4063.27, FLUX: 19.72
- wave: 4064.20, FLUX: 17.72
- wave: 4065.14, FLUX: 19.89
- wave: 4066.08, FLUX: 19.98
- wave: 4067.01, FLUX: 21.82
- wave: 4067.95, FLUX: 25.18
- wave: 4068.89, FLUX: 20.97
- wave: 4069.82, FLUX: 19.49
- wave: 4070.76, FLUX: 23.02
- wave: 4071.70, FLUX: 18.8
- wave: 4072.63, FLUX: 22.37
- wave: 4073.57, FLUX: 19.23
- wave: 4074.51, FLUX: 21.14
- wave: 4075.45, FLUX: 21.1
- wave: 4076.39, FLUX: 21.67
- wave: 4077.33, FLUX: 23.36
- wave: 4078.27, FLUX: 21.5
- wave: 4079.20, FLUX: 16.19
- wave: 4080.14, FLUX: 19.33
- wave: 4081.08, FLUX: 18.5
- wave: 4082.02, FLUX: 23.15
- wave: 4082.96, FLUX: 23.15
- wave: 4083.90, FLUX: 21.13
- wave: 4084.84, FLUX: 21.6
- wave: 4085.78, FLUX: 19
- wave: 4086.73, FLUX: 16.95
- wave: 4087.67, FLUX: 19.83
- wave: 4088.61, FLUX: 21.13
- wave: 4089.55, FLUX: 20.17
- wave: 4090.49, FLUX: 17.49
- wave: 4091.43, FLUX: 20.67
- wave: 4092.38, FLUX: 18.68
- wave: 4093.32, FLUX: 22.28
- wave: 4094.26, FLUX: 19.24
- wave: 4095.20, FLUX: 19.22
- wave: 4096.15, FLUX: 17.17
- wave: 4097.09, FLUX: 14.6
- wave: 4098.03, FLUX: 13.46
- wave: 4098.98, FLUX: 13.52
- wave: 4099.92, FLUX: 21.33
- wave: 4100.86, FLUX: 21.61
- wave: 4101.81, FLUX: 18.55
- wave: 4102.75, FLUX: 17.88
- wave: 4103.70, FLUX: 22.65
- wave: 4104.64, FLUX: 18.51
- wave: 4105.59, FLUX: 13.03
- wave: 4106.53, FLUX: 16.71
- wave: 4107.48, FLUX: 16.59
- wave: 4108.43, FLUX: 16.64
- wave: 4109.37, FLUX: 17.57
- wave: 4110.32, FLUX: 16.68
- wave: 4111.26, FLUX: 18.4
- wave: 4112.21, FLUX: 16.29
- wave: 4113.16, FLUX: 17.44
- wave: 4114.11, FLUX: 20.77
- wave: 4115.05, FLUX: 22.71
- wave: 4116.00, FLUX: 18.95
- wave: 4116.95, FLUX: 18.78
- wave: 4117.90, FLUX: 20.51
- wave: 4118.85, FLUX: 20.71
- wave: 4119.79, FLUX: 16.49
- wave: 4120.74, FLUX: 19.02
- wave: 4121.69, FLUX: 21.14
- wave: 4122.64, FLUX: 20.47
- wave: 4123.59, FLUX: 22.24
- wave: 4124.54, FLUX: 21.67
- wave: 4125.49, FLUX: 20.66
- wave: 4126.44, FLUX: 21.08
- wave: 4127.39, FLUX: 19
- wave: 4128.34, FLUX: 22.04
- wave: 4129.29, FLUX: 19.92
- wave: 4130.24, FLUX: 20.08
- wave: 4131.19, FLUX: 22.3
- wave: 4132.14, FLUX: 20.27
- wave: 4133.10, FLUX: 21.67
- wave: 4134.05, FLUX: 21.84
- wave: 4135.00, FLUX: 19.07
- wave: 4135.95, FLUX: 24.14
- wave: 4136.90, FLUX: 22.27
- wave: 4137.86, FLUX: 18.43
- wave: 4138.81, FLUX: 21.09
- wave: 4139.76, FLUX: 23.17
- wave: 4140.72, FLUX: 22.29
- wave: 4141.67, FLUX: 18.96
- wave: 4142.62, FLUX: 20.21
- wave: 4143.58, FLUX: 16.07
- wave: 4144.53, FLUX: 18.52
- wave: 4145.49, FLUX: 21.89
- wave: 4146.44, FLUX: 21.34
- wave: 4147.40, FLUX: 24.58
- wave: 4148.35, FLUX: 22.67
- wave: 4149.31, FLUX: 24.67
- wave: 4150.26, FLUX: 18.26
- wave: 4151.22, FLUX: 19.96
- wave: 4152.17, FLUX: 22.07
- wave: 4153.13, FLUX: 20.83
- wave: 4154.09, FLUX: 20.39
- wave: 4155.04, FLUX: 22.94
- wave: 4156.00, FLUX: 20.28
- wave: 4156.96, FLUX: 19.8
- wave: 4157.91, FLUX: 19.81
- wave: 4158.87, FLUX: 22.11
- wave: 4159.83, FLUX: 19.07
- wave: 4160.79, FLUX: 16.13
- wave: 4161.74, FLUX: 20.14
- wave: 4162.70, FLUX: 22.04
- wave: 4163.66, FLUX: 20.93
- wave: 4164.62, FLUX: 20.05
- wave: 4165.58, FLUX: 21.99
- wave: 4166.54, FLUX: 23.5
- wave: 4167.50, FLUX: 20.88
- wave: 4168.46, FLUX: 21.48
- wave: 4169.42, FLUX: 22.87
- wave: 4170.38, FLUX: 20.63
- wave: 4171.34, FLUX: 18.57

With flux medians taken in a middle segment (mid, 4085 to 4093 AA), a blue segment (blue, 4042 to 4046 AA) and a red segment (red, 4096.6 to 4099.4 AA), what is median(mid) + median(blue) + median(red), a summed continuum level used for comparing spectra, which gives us 51.7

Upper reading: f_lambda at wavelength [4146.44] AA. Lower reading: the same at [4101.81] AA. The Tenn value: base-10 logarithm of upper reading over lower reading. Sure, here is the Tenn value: 0.06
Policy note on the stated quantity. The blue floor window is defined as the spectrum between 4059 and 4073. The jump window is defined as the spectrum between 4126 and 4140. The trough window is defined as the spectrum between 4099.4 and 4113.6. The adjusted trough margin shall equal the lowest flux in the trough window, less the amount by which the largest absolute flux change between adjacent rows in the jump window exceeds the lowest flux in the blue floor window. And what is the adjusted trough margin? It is 26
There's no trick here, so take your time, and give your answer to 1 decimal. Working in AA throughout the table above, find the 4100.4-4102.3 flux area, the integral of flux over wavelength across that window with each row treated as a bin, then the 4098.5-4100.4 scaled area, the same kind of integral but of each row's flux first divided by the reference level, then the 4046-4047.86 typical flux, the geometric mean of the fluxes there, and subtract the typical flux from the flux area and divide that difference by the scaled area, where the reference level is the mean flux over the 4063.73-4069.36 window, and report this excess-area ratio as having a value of 10.6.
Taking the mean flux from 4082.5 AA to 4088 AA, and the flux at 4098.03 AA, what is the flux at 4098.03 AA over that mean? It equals 0.66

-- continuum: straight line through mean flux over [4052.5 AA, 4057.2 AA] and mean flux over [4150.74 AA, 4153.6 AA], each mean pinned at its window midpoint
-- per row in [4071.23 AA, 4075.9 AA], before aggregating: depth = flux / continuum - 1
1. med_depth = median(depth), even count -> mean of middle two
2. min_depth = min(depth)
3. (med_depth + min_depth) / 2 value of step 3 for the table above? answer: -0.045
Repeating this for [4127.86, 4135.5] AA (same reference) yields -0.044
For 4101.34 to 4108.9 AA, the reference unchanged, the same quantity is -0.275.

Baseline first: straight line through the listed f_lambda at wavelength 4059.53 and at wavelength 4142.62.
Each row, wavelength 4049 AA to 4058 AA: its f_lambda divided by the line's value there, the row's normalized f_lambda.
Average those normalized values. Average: 1.12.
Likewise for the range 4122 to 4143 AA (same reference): 1.05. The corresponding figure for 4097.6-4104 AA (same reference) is 0.95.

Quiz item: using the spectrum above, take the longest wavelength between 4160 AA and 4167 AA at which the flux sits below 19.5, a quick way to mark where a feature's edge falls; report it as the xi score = 4160.79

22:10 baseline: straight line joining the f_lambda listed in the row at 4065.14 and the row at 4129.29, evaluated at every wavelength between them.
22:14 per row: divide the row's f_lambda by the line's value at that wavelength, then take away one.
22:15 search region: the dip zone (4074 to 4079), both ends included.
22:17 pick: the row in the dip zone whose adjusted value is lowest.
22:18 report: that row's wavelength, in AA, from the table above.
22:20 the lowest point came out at 4075.45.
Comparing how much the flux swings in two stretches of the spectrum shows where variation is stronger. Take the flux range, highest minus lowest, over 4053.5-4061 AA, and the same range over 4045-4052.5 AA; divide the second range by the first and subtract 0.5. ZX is 0.70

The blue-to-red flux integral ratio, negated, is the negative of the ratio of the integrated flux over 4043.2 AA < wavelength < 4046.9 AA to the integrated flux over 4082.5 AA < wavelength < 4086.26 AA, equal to -0.90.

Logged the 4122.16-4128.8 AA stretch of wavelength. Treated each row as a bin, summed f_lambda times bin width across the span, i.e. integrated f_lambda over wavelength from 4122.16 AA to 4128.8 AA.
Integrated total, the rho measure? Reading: 140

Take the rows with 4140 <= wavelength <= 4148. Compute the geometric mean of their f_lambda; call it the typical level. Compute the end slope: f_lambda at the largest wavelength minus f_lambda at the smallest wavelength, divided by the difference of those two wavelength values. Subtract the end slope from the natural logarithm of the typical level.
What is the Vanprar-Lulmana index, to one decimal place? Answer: 2.7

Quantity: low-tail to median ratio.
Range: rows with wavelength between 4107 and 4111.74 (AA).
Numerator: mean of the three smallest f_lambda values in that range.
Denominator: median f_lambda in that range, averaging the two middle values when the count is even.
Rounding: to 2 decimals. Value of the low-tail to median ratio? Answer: 1.00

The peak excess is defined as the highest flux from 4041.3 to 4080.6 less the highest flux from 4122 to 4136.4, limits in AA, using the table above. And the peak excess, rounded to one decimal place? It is 1.0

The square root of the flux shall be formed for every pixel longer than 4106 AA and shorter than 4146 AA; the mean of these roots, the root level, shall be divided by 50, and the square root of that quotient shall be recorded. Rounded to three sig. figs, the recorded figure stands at 0.298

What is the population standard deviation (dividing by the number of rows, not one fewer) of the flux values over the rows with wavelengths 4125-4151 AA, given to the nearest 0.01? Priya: 2.03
